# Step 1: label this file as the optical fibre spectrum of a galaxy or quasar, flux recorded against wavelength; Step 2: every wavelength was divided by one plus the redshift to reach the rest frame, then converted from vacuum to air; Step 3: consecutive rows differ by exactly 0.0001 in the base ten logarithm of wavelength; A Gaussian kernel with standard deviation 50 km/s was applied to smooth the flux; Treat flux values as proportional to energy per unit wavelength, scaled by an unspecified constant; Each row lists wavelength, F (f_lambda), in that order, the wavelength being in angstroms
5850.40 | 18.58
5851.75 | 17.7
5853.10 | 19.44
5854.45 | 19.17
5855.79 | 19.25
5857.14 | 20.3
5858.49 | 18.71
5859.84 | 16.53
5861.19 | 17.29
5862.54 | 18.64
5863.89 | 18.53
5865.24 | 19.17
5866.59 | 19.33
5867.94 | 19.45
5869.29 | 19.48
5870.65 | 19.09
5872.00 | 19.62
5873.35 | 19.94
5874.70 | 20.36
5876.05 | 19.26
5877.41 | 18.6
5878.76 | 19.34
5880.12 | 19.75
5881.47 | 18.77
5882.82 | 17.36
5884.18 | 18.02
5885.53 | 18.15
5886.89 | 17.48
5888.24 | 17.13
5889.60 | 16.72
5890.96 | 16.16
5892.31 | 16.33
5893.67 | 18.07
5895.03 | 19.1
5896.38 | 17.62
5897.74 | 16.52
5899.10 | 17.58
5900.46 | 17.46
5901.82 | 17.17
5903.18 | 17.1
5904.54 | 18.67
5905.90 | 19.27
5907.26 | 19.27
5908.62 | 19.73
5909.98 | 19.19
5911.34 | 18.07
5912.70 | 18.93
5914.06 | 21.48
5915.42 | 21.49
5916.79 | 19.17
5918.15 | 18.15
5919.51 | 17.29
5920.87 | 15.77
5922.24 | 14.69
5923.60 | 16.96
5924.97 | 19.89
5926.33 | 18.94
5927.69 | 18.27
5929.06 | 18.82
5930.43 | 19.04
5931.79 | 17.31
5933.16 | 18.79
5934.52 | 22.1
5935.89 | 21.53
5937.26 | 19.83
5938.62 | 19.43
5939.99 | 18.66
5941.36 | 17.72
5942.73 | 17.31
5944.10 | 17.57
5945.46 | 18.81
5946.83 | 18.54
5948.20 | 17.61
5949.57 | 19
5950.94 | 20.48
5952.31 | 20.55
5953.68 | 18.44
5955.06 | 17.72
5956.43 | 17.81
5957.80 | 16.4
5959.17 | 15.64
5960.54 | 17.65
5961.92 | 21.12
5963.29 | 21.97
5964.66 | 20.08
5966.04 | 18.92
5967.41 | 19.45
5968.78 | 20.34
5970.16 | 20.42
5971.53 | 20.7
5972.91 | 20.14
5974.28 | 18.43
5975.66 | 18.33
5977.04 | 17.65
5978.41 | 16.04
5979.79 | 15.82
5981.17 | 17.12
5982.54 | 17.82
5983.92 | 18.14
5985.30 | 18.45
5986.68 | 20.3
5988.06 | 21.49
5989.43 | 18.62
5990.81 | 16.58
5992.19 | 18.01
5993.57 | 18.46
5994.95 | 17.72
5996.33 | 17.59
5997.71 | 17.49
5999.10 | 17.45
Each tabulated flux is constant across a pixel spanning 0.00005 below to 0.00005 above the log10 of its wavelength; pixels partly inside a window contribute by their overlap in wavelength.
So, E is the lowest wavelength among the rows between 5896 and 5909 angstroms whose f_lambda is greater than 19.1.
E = 5905.90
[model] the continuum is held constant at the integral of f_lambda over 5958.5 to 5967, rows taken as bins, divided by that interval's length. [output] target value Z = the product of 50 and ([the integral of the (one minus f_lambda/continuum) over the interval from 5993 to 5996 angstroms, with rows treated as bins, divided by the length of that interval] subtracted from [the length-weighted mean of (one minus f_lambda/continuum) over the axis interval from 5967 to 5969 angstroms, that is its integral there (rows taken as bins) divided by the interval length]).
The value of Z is -5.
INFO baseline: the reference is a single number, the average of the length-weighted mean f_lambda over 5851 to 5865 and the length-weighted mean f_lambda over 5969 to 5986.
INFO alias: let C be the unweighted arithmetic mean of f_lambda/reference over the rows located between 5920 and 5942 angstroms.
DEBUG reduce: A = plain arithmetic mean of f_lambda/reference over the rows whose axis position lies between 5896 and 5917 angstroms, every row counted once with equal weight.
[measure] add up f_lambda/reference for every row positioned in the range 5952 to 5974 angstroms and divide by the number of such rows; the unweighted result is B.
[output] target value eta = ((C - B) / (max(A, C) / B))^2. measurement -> 0.0011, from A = 1.01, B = 1.04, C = 1.01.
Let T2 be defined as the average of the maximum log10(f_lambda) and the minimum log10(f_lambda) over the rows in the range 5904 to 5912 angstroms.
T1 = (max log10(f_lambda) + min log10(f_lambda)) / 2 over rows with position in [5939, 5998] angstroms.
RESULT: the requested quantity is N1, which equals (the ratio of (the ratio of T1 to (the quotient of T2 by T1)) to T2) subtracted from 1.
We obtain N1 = 0.01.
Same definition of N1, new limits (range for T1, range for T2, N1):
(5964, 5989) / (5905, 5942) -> -0.02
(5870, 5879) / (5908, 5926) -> -0.06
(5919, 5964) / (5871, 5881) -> 0.05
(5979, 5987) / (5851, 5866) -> 0.02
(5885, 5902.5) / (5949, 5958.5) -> 0.03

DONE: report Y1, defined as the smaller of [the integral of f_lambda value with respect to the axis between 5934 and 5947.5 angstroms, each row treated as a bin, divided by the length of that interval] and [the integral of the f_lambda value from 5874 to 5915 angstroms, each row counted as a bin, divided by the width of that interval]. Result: 18.3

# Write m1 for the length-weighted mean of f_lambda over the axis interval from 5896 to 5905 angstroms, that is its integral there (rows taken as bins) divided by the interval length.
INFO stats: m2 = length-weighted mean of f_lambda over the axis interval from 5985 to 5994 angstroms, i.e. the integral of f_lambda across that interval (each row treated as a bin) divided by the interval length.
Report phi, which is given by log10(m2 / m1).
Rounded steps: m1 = 17.4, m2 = 18.88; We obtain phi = 0.036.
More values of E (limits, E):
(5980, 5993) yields 5986.68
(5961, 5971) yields 5961.92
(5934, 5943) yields 5934.52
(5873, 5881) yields 5873.35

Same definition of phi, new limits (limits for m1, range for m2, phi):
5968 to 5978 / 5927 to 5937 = 0.002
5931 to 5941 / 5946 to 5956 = -0.017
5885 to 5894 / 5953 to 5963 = 0.022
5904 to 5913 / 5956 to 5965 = -0.009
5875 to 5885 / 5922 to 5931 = -0.013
